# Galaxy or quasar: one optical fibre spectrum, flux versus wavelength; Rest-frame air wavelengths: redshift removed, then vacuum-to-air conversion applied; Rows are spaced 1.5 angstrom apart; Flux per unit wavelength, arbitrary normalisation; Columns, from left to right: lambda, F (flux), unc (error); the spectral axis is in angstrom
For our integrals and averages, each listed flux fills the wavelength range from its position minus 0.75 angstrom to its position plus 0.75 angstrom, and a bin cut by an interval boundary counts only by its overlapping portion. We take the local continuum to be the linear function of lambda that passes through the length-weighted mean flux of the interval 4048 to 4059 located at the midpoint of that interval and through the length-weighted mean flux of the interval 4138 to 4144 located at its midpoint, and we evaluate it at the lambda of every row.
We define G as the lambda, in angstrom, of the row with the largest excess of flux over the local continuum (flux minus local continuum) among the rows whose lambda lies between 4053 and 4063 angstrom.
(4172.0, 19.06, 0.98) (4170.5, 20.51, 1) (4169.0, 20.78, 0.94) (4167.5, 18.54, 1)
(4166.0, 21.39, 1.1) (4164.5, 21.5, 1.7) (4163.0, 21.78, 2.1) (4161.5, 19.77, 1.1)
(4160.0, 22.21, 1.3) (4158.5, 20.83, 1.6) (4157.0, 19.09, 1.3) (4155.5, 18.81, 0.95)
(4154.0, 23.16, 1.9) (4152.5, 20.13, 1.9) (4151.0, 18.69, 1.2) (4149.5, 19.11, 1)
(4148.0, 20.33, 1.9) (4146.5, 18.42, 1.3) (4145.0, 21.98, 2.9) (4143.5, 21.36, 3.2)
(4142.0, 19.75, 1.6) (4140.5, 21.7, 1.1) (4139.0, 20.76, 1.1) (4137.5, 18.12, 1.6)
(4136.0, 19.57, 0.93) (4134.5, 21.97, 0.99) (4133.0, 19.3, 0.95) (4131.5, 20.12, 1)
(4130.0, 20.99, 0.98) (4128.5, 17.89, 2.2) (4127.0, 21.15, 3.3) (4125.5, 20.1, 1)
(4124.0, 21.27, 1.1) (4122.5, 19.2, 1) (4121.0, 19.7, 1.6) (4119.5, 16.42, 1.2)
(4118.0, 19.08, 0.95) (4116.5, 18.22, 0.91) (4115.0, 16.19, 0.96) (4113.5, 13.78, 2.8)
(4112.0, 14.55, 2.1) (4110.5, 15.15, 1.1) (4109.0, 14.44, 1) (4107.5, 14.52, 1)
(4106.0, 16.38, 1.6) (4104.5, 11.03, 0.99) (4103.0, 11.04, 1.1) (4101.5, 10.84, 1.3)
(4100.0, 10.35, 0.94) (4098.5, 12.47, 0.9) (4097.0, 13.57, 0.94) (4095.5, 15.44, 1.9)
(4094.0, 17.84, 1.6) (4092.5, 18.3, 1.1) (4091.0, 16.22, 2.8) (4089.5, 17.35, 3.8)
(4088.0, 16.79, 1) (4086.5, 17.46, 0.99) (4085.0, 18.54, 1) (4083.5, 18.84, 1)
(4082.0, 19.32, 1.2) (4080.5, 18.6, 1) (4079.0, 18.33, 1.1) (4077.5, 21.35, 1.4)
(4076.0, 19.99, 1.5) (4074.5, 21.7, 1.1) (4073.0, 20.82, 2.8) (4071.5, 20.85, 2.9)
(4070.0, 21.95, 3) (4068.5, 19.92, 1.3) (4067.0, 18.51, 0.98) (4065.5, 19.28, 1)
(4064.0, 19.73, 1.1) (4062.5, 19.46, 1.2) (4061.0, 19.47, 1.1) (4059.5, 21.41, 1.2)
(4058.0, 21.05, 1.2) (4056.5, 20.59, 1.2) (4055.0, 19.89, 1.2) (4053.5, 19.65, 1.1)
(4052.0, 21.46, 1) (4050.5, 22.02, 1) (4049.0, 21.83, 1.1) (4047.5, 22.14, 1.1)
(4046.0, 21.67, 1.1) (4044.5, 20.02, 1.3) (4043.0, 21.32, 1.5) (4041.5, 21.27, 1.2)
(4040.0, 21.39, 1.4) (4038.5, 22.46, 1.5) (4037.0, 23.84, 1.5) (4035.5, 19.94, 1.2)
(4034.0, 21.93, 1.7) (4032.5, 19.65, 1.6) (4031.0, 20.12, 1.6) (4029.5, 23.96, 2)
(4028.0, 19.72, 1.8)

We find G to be 4059.5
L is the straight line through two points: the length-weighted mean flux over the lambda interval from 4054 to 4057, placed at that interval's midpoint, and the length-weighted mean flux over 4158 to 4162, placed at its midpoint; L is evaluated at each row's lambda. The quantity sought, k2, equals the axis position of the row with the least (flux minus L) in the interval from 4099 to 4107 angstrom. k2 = 4100.0 angstrom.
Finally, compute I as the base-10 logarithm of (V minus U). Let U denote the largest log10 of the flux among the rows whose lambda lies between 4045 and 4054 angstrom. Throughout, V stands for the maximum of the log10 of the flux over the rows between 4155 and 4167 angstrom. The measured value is -2.9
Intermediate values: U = 1.35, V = 1.35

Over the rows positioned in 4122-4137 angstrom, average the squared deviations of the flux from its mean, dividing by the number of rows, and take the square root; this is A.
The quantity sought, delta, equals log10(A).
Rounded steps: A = 1.16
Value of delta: 0.06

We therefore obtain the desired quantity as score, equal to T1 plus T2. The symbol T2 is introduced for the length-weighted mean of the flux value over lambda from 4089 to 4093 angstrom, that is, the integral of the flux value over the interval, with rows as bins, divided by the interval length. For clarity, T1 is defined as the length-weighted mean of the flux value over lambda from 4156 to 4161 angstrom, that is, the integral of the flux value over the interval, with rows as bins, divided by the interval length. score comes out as 38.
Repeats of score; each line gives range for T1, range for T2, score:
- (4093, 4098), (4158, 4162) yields 37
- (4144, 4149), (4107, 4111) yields 35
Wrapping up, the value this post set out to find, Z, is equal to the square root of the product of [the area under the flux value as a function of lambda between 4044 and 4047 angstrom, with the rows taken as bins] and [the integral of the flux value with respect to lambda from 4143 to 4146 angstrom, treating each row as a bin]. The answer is 63.7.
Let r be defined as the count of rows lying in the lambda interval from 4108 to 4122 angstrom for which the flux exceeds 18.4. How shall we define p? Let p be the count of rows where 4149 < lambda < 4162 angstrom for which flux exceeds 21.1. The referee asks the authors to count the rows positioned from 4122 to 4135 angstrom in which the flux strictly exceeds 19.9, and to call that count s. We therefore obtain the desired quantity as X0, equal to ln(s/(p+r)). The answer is 0.4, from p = 2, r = 2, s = 6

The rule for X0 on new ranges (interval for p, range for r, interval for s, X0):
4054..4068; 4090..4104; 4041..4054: 2.1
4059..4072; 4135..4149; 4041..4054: -0.2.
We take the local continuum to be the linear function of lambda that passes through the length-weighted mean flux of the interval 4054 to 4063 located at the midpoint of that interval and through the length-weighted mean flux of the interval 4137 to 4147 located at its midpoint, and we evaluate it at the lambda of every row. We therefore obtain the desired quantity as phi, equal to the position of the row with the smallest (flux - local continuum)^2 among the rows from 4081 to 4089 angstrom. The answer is 4082.0 angstrom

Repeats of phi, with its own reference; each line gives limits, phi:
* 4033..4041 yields 4035.5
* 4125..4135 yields 4131.5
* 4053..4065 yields 4056.5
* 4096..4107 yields 4106.0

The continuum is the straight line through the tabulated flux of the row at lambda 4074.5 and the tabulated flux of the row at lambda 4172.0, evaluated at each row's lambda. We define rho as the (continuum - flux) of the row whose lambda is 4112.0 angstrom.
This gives 6.1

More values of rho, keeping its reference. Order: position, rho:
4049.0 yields 0.6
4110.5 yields 5.6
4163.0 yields -2.5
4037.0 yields -1.1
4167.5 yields 0.6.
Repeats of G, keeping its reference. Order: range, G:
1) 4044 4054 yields 4047.5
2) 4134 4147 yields 4145.0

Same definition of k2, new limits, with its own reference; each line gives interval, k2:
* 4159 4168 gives 4167.5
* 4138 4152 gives 4146.5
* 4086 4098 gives 4097.0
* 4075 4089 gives 4088.0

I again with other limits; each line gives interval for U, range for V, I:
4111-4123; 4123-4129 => -1.5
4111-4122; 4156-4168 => -1.3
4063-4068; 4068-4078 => -1.3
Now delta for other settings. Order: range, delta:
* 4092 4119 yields 0.43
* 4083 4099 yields 0.29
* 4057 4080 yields 0.04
